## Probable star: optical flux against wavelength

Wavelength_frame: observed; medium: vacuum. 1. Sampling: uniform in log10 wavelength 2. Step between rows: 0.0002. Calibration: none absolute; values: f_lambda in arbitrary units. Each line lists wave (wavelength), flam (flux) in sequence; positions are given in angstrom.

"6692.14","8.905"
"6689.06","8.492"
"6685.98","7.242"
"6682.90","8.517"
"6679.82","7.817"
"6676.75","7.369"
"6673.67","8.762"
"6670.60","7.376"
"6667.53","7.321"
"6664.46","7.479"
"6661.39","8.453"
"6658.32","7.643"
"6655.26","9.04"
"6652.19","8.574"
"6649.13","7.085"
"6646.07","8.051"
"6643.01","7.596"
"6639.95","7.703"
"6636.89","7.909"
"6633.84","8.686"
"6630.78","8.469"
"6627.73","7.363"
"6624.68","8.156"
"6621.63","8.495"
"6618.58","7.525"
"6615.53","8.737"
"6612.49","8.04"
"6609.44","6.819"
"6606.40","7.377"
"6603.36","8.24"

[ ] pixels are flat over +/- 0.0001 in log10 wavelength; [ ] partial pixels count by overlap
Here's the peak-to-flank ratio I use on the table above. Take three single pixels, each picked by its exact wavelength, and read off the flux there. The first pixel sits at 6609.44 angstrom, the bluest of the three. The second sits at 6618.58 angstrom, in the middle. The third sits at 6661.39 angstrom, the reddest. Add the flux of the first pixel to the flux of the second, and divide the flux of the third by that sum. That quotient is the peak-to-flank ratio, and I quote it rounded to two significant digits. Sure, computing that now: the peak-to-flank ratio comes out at 0.59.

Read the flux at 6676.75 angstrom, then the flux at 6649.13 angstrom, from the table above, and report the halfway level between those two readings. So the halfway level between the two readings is 7.2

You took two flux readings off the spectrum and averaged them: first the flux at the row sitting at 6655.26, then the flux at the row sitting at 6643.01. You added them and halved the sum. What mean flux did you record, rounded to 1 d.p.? 8.3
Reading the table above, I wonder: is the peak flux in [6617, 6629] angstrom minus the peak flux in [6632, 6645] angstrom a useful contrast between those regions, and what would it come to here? -0.2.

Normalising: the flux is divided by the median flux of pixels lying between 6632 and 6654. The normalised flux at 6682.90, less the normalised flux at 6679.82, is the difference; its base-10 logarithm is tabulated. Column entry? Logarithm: -1.1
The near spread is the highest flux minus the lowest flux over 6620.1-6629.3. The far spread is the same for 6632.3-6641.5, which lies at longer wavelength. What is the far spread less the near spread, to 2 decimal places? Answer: -0.15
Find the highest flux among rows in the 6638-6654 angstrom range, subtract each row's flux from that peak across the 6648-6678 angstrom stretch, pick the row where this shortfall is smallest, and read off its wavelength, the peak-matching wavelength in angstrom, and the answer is 6655.26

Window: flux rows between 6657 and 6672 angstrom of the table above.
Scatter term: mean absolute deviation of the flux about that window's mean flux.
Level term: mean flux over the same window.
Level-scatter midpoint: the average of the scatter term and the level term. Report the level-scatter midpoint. 3.99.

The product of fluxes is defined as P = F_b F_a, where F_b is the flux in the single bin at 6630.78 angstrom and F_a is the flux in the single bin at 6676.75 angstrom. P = 62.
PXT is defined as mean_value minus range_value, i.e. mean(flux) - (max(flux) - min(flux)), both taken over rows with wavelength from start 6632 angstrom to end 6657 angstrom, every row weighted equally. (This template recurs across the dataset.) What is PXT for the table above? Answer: 6.13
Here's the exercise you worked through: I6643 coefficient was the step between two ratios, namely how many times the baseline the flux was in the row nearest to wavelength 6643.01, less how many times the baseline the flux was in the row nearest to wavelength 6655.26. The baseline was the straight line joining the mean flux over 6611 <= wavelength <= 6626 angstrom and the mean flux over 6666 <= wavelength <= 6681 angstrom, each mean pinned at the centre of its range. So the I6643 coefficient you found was -0.20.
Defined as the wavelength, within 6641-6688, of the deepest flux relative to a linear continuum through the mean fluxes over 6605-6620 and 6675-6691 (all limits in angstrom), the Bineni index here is 6649.13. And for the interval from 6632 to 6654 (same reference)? 6649.13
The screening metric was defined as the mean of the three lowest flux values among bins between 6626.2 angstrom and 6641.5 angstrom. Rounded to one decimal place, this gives 7.7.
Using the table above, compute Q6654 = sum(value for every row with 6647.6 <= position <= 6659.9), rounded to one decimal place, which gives 32.3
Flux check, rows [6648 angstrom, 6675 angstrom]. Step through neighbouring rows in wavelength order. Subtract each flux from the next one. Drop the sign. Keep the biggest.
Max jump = 1.49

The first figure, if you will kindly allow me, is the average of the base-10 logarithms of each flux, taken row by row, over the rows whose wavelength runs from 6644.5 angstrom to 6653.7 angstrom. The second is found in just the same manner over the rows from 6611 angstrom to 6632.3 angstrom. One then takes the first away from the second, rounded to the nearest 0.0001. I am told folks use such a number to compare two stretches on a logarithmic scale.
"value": 0.0119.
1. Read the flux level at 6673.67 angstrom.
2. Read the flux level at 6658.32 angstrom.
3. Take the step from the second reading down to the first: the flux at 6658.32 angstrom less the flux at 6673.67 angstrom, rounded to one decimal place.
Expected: -1.1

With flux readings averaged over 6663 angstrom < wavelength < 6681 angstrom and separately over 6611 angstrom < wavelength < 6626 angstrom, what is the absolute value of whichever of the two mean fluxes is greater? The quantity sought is 8.19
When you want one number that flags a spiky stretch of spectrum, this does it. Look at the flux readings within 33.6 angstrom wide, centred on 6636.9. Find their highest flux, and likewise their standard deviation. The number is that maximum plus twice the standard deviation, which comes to 9.7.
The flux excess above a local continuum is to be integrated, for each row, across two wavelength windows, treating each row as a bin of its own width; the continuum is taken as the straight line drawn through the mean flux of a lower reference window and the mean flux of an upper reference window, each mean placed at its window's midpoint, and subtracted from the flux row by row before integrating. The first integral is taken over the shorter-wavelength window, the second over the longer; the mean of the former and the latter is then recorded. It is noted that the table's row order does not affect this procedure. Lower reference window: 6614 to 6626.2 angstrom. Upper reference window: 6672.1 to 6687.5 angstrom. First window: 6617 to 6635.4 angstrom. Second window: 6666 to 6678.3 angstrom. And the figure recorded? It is -2.4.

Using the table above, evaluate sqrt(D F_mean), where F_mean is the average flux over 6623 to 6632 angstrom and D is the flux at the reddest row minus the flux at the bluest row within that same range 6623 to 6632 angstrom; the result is 1.58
